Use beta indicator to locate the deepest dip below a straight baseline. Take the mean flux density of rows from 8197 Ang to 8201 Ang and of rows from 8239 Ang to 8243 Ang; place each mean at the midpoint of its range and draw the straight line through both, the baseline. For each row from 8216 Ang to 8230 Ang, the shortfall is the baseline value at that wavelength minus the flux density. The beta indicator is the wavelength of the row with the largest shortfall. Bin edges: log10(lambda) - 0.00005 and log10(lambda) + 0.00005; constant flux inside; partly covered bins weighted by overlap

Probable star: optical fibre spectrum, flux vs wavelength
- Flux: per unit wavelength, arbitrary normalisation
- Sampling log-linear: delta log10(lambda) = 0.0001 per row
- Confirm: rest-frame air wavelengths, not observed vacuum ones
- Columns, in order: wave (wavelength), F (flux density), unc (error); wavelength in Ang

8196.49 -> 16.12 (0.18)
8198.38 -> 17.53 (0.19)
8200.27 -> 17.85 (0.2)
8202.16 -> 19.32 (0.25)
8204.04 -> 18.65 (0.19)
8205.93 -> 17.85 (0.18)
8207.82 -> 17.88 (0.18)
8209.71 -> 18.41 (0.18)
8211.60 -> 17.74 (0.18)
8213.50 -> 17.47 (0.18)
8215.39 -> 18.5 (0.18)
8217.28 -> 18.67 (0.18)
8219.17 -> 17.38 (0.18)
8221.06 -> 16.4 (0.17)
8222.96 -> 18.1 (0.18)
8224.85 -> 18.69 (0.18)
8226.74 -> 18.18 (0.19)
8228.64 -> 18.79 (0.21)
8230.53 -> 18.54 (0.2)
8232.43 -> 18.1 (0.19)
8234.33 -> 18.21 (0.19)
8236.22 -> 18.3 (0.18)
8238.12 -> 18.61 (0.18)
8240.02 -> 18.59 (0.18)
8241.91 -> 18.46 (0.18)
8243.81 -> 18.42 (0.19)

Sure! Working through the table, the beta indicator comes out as 8221.06 Ang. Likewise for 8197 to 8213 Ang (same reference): 8211.60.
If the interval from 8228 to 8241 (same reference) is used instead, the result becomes 8232.43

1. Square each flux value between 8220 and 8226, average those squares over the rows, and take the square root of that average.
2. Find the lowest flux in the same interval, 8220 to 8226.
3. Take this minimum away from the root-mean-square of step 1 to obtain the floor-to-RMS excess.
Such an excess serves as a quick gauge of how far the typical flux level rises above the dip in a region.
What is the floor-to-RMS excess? 1.36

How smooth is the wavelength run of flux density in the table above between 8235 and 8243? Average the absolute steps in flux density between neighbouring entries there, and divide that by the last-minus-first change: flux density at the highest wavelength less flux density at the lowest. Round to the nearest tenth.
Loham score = 1.0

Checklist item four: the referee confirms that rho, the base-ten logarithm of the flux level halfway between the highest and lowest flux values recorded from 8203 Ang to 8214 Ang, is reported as 1.26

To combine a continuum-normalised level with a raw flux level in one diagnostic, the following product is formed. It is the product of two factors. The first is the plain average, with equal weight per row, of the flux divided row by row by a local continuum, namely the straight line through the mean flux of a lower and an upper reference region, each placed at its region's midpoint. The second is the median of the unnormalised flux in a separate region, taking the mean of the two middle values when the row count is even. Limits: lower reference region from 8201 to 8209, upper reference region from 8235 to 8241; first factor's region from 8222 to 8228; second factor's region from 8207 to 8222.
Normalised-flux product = 17.7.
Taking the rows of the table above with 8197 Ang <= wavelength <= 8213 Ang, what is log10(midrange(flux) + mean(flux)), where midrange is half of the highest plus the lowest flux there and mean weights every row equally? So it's 1.56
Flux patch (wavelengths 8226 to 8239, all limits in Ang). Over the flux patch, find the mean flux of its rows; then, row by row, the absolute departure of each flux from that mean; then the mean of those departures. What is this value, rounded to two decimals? 0.22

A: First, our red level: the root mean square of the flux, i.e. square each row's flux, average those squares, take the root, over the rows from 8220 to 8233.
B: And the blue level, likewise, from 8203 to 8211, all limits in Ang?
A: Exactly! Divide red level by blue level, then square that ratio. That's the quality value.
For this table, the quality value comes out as 0.99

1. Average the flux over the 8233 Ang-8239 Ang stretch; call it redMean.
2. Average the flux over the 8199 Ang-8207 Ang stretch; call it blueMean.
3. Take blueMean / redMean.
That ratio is 1.00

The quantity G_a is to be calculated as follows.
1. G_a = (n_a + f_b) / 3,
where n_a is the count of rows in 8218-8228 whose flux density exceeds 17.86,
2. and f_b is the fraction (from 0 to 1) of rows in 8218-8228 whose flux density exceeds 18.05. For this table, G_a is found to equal 1.20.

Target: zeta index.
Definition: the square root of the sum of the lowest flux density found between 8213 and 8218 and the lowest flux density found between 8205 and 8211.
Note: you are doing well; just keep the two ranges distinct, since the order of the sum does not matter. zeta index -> 5.94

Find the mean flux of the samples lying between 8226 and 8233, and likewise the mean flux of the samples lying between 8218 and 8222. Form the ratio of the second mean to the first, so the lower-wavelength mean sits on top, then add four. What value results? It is 4.92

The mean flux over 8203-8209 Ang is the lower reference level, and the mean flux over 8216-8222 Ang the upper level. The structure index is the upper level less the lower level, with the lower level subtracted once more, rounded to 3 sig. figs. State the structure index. -18.8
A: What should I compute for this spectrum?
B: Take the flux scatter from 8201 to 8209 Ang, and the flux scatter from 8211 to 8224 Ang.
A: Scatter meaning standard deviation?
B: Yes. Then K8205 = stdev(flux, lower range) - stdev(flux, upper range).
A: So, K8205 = -0.1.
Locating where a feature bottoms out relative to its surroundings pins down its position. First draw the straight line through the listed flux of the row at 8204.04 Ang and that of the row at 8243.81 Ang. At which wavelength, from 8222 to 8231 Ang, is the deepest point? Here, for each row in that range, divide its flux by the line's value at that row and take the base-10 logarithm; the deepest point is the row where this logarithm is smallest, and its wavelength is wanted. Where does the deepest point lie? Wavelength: 8222.96 Ang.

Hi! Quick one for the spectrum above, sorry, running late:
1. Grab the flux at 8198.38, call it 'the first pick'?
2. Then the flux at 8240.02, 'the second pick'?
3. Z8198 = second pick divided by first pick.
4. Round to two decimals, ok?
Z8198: 1.06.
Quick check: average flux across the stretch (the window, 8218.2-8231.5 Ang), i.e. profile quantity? 18.0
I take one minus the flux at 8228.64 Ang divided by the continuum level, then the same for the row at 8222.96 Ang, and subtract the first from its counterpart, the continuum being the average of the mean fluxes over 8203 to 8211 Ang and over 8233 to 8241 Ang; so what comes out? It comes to 0.038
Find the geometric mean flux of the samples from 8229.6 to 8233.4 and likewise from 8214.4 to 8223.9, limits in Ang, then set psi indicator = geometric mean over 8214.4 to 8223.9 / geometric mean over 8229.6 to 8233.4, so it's 0.97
